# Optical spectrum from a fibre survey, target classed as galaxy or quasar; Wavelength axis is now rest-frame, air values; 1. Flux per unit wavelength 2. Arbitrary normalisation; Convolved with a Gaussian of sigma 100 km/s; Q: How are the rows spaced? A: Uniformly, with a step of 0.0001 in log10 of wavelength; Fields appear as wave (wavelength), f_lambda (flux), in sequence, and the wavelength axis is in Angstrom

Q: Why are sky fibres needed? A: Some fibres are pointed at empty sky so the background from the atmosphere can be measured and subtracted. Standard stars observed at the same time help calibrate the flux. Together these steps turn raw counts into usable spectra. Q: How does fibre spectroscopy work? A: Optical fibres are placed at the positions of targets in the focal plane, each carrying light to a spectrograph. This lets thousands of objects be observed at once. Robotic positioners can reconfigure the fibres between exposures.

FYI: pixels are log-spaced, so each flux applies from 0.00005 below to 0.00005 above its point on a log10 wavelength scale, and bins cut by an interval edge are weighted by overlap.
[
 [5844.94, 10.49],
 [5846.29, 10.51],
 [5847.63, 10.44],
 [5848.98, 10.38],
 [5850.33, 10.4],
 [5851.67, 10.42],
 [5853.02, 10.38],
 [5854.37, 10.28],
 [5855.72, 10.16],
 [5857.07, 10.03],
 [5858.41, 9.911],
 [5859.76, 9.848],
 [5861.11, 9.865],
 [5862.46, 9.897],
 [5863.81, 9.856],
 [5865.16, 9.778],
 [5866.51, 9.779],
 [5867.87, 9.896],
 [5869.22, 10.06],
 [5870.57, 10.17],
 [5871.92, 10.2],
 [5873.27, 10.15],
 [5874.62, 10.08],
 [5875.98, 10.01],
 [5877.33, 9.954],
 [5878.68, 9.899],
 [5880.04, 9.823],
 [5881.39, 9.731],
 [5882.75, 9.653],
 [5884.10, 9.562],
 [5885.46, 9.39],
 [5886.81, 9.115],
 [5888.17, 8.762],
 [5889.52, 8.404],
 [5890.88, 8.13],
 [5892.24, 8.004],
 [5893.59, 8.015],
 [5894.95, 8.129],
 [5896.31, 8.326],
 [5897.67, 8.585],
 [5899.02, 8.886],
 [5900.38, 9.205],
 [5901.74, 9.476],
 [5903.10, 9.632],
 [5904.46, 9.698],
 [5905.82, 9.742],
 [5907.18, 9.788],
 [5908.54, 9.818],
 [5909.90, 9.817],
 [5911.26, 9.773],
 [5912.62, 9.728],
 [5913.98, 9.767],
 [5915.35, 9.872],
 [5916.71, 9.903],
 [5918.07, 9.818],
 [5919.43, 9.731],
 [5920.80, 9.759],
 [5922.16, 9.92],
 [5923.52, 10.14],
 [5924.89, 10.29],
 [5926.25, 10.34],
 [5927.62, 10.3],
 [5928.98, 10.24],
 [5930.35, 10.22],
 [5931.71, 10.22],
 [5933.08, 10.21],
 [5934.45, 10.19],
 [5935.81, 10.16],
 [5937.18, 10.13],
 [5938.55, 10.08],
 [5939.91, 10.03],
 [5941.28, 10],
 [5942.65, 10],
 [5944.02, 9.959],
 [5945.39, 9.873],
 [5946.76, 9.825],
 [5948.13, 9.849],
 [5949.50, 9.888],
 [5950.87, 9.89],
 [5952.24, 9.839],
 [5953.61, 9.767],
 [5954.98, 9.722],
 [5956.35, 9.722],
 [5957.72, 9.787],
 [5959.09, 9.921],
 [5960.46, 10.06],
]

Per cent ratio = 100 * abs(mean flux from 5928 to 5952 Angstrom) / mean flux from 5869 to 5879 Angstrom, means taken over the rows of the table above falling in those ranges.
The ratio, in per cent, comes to 100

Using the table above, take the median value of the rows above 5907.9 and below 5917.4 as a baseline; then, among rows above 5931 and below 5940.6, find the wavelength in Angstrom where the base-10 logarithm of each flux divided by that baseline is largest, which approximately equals 5931.71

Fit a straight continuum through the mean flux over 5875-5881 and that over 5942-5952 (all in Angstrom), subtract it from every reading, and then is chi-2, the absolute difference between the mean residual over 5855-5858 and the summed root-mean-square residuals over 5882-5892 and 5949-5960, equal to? 1.0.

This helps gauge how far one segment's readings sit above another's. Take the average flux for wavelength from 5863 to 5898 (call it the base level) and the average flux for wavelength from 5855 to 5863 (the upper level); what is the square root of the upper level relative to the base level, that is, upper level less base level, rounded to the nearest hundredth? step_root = 0.77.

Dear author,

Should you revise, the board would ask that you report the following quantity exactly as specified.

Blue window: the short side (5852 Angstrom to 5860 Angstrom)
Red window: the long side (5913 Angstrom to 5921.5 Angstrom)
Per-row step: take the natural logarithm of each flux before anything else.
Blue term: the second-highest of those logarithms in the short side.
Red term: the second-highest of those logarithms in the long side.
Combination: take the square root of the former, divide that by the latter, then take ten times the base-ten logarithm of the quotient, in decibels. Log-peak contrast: -1.76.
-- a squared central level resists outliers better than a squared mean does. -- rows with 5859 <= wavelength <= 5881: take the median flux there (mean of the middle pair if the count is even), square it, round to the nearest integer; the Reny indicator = 98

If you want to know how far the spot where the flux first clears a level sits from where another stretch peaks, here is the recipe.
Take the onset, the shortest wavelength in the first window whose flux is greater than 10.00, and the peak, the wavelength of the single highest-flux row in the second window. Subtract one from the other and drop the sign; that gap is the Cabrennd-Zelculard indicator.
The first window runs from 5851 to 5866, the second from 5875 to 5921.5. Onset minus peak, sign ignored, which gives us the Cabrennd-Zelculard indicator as 24.3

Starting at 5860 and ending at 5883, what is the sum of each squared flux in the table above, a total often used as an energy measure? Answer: 1677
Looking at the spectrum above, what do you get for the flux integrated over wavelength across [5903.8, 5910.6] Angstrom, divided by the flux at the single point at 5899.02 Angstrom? 7.48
